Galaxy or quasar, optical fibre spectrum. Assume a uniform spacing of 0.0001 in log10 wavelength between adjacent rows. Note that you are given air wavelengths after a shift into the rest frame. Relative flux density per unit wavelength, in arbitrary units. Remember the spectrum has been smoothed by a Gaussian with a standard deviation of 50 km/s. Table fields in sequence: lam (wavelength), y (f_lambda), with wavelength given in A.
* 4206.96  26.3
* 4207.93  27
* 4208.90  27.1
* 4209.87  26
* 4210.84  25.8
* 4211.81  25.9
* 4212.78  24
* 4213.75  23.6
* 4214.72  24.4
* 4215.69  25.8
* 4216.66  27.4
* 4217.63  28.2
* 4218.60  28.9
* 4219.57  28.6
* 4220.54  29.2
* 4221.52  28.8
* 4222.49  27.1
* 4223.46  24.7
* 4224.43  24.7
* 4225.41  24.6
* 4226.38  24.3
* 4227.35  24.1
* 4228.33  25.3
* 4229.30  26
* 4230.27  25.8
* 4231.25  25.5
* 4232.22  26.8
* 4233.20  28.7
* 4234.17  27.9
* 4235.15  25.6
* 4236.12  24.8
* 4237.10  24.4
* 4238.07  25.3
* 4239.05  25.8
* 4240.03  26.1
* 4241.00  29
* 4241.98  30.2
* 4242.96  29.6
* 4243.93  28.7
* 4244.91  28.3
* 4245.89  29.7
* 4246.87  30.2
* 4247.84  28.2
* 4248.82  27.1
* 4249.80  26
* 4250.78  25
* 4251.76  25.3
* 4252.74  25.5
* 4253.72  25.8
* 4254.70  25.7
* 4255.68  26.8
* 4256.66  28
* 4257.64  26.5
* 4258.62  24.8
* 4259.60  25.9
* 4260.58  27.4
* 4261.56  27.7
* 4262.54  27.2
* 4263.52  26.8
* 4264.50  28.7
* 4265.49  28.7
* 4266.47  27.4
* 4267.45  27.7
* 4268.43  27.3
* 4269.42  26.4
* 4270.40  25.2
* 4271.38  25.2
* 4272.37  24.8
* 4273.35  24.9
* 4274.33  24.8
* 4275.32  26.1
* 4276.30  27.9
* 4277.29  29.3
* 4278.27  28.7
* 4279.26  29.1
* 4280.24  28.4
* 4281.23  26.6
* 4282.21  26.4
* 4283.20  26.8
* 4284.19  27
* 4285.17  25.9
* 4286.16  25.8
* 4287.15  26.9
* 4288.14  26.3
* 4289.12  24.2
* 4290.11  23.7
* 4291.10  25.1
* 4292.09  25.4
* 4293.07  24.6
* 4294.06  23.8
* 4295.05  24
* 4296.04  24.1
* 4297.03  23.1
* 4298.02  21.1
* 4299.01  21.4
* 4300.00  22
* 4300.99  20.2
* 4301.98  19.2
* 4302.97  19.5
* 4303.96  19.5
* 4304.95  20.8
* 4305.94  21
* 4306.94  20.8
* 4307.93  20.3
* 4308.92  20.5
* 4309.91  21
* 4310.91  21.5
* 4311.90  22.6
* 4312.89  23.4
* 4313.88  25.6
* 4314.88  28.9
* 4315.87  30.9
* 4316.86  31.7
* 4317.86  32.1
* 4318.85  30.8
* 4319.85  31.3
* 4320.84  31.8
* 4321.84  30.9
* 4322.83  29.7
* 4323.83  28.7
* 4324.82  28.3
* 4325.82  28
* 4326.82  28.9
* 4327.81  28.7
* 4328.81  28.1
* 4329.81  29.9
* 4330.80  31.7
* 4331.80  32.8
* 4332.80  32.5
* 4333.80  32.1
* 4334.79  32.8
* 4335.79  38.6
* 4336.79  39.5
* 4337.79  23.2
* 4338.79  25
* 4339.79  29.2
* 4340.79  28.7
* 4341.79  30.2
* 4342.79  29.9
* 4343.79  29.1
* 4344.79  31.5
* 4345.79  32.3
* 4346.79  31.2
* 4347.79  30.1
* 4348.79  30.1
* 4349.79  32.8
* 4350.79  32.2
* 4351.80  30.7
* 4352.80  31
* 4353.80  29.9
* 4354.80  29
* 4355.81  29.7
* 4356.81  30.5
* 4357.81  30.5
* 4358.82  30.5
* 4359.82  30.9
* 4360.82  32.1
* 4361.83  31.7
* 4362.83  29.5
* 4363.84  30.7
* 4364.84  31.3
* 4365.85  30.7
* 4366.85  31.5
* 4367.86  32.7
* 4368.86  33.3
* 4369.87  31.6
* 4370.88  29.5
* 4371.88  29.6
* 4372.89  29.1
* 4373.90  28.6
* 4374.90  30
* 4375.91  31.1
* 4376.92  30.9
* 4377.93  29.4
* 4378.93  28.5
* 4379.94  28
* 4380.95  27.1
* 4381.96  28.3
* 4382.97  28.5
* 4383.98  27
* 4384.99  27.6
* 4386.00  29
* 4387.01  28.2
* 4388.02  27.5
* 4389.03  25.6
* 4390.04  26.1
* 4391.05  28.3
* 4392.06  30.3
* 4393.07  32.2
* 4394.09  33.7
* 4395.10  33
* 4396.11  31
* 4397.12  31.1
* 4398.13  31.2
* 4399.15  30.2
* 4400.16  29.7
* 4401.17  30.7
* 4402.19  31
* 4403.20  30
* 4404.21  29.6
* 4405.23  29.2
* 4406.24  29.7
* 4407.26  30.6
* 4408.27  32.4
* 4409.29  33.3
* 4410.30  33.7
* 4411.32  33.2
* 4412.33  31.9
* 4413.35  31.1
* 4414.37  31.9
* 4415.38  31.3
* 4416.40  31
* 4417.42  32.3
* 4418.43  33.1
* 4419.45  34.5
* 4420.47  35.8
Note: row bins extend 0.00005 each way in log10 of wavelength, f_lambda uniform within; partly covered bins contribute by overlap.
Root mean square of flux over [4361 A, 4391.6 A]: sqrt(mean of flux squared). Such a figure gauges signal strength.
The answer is 29.4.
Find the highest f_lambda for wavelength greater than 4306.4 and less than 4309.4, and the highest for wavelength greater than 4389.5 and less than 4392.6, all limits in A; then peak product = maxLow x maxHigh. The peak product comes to 630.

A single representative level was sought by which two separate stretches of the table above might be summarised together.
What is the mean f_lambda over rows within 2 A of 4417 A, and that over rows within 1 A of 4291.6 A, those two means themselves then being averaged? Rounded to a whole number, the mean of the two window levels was 29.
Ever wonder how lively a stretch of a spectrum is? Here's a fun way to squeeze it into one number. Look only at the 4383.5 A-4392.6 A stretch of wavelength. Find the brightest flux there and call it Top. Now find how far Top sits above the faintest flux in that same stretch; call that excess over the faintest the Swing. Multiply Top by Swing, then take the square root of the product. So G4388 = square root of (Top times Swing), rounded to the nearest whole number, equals 12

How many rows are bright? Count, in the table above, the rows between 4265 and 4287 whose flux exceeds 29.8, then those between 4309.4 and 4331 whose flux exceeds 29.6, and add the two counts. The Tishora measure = 10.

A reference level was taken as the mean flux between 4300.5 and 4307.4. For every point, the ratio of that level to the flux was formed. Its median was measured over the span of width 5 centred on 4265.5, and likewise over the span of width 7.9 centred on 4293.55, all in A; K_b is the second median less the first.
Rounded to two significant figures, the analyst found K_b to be 0.11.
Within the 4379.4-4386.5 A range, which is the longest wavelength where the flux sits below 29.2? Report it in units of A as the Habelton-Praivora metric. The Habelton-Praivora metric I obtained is 4386.00 A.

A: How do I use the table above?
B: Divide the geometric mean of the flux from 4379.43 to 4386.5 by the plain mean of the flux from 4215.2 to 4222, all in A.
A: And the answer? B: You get 0.99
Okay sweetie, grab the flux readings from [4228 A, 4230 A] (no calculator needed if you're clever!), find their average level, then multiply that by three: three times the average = 77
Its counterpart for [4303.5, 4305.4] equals 60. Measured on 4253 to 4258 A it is 80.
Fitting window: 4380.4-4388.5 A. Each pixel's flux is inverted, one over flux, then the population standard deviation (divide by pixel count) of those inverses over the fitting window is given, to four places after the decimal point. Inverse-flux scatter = 0.0009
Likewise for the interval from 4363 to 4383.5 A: 0.0018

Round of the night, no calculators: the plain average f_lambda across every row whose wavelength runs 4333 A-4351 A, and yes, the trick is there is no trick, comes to 31.0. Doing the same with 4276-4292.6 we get 26.7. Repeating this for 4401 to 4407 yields 30.0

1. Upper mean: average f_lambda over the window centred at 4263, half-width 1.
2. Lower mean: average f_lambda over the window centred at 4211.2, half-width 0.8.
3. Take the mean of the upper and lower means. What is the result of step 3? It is 26.4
